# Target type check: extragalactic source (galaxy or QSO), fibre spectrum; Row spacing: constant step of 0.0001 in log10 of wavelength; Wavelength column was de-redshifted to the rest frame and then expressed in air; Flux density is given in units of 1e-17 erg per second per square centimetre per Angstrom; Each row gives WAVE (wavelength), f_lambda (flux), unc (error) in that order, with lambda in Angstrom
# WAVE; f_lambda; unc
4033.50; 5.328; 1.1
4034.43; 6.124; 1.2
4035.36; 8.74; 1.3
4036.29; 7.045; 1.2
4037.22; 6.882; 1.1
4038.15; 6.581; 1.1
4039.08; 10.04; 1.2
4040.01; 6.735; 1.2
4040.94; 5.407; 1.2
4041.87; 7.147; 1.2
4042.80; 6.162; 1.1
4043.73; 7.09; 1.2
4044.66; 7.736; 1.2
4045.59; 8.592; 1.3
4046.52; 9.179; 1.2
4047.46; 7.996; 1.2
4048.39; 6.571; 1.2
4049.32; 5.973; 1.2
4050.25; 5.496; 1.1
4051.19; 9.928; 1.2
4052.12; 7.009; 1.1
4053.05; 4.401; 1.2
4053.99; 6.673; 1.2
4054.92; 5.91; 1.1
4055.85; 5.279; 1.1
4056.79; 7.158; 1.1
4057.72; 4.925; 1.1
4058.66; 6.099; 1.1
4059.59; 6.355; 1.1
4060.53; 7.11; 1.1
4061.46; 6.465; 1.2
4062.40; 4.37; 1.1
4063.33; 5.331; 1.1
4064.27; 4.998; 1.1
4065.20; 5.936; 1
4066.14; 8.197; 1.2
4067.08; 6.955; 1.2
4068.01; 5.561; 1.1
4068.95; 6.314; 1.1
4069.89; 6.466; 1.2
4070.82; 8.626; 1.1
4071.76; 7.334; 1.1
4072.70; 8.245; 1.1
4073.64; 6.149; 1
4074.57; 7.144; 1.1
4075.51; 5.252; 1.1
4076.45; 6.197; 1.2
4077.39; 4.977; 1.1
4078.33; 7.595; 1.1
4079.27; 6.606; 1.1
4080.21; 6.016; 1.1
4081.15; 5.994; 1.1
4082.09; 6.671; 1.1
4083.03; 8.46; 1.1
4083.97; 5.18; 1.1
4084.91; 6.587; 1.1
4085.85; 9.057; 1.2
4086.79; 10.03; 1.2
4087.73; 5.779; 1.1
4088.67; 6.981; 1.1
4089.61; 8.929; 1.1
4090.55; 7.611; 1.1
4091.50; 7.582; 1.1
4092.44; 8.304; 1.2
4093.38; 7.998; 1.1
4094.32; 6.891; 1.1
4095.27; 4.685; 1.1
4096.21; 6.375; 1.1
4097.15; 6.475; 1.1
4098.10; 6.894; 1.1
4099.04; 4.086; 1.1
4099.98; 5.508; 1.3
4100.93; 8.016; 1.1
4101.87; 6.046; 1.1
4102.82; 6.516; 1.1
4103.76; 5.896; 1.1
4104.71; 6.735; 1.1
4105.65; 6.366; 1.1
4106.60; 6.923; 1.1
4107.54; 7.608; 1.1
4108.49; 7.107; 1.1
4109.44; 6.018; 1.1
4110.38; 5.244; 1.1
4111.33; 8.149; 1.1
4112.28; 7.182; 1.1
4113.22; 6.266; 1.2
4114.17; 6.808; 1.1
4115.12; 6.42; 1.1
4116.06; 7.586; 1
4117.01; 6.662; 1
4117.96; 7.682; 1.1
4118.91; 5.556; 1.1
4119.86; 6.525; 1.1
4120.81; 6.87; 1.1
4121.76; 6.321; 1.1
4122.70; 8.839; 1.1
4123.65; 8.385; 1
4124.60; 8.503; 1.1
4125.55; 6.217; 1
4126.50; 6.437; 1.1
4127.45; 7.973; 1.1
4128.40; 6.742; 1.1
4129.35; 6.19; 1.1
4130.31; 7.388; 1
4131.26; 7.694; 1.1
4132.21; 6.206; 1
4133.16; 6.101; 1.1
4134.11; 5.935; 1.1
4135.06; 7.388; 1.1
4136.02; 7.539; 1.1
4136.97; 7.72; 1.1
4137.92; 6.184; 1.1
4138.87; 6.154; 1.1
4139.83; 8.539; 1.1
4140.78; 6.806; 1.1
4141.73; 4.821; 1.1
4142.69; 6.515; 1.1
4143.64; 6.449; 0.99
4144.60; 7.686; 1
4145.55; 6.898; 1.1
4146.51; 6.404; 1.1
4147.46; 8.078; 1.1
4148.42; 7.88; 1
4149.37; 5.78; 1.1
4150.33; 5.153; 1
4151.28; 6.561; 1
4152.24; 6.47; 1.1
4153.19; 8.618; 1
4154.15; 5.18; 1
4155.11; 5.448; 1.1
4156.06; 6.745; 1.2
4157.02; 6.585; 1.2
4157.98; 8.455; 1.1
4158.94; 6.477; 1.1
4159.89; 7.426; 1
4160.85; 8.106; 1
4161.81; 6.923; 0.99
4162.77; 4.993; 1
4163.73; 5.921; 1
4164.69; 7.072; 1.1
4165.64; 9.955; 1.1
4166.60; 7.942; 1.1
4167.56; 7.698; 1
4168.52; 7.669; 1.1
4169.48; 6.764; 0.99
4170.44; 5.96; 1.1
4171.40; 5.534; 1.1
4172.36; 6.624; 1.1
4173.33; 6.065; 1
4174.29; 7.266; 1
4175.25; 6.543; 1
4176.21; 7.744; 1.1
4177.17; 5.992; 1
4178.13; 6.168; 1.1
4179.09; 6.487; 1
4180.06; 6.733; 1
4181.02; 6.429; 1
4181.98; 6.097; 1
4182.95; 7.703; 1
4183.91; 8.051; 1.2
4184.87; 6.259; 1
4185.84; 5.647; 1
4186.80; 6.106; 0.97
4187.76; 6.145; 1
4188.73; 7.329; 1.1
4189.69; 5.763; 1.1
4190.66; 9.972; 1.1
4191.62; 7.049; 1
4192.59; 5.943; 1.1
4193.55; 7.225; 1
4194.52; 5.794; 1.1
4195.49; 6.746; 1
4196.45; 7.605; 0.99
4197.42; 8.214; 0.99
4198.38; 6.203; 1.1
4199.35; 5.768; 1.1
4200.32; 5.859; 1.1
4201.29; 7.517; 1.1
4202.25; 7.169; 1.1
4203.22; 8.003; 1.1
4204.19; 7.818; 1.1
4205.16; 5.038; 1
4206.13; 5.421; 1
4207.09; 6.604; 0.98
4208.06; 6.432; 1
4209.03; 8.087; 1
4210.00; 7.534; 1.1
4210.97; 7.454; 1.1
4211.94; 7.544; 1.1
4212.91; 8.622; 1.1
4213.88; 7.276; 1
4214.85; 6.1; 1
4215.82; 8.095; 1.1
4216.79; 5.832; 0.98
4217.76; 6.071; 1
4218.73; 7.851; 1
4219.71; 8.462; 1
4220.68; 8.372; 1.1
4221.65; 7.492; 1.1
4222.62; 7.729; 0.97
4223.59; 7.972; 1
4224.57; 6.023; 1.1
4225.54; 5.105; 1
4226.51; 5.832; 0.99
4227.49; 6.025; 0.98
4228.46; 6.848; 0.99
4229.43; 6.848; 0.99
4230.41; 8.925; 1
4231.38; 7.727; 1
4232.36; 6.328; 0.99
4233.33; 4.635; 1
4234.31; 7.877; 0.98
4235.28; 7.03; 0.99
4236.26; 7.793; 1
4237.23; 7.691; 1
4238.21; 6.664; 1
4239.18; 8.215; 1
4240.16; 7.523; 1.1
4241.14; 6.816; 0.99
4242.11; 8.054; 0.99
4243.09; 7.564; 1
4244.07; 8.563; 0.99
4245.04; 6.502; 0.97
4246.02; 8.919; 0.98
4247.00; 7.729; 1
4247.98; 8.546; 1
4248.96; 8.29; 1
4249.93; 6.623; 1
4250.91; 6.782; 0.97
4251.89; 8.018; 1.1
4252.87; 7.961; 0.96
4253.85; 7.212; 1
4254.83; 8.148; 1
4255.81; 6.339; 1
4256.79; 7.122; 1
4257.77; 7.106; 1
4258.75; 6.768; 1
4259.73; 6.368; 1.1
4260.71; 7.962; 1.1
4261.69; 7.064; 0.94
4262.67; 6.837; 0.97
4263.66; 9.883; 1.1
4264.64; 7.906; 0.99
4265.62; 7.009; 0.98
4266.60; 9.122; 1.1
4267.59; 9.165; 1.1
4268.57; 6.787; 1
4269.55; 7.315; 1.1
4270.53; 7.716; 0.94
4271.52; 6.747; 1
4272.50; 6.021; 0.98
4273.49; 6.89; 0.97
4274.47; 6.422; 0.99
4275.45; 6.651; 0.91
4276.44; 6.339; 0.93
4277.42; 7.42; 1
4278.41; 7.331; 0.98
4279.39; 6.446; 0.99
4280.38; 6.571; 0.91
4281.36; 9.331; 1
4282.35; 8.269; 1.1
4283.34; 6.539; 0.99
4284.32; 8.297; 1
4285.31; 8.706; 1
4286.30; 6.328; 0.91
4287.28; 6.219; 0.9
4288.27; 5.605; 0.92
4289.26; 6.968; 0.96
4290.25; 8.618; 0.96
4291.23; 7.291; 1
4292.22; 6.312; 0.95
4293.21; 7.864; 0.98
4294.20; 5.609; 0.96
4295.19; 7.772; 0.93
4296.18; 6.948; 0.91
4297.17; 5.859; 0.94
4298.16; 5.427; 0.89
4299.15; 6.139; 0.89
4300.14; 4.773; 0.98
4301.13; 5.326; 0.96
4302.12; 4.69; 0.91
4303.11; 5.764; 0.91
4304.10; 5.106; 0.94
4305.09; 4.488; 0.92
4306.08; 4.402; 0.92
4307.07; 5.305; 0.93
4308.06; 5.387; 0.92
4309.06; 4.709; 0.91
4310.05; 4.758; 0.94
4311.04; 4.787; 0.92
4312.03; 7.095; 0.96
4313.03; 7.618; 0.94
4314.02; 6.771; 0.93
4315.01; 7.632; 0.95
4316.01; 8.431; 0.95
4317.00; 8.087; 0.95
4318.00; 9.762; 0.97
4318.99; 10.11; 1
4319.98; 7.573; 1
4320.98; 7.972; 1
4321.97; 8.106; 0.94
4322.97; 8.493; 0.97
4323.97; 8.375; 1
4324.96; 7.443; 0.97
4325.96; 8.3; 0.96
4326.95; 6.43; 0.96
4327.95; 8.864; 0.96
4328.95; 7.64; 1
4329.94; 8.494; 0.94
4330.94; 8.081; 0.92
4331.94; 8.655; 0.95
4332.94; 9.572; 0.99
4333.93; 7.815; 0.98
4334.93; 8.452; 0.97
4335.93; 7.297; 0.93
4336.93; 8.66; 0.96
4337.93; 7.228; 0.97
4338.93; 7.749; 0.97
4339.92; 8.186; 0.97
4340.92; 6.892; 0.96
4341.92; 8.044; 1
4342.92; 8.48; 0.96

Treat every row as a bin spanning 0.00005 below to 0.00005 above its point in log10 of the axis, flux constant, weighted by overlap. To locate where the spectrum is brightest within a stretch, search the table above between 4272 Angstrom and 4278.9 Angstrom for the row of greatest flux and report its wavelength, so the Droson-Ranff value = 4277.42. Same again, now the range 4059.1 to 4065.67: 4060.53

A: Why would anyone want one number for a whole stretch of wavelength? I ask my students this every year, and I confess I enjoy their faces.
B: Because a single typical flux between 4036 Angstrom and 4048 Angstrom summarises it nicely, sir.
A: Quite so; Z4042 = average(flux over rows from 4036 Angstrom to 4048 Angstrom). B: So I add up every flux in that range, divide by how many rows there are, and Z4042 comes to 7.43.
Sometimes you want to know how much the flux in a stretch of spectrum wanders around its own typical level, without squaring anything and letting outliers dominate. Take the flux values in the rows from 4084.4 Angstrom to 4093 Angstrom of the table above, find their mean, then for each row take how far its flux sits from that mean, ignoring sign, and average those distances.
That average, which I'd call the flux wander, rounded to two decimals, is 1.07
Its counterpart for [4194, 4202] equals 0.81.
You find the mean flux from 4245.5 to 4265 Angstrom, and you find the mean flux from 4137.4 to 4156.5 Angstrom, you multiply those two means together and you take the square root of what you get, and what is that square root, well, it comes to 7.08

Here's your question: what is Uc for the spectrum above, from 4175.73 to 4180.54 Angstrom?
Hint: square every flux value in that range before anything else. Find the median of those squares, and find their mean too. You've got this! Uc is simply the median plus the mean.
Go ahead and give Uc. 86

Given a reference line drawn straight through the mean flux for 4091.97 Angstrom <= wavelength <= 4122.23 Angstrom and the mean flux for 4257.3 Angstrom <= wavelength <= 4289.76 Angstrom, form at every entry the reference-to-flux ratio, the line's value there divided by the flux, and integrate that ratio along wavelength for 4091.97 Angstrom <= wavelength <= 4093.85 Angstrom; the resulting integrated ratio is 1.52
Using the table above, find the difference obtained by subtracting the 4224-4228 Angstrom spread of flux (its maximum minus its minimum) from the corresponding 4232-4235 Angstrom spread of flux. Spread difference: 2.3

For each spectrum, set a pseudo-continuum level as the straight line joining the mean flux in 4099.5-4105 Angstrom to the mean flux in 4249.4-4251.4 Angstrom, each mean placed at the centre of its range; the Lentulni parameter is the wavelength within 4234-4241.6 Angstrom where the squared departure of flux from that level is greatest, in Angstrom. 4239.18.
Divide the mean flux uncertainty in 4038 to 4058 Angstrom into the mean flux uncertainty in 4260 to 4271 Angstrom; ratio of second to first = 0.88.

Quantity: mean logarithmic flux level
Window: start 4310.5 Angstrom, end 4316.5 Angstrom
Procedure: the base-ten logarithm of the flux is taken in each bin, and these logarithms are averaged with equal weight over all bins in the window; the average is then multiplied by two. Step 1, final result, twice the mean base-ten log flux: 1.68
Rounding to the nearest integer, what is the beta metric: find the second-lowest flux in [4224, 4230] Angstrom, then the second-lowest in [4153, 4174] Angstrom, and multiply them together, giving 30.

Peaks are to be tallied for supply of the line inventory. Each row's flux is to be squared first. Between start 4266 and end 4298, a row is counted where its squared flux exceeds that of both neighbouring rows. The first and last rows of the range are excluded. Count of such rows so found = 10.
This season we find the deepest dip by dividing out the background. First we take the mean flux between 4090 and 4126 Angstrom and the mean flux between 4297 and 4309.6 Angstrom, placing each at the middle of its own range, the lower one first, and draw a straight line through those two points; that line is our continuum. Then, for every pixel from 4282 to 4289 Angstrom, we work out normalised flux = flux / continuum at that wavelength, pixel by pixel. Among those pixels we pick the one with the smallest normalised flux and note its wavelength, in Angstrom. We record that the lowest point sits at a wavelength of 4288.27 Angstrom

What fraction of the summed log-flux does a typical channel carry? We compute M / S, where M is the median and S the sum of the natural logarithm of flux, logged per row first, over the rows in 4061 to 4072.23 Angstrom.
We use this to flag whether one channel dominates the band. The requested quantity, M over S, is 0.0842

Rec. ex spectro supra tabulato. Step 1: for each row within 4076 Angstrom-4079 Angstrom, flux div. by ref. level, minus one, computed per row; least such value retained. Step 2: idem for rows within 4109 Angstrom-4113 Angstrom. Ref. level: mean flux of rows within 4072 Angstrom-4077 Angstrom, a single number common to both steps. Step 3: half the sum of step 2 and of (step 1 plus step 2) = -0.33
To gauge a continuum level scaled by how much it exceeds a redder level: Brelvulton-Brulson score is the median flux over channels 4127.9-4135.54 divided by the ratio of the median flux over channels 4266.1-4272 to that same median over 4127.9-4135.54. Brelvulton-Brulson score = 5.6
